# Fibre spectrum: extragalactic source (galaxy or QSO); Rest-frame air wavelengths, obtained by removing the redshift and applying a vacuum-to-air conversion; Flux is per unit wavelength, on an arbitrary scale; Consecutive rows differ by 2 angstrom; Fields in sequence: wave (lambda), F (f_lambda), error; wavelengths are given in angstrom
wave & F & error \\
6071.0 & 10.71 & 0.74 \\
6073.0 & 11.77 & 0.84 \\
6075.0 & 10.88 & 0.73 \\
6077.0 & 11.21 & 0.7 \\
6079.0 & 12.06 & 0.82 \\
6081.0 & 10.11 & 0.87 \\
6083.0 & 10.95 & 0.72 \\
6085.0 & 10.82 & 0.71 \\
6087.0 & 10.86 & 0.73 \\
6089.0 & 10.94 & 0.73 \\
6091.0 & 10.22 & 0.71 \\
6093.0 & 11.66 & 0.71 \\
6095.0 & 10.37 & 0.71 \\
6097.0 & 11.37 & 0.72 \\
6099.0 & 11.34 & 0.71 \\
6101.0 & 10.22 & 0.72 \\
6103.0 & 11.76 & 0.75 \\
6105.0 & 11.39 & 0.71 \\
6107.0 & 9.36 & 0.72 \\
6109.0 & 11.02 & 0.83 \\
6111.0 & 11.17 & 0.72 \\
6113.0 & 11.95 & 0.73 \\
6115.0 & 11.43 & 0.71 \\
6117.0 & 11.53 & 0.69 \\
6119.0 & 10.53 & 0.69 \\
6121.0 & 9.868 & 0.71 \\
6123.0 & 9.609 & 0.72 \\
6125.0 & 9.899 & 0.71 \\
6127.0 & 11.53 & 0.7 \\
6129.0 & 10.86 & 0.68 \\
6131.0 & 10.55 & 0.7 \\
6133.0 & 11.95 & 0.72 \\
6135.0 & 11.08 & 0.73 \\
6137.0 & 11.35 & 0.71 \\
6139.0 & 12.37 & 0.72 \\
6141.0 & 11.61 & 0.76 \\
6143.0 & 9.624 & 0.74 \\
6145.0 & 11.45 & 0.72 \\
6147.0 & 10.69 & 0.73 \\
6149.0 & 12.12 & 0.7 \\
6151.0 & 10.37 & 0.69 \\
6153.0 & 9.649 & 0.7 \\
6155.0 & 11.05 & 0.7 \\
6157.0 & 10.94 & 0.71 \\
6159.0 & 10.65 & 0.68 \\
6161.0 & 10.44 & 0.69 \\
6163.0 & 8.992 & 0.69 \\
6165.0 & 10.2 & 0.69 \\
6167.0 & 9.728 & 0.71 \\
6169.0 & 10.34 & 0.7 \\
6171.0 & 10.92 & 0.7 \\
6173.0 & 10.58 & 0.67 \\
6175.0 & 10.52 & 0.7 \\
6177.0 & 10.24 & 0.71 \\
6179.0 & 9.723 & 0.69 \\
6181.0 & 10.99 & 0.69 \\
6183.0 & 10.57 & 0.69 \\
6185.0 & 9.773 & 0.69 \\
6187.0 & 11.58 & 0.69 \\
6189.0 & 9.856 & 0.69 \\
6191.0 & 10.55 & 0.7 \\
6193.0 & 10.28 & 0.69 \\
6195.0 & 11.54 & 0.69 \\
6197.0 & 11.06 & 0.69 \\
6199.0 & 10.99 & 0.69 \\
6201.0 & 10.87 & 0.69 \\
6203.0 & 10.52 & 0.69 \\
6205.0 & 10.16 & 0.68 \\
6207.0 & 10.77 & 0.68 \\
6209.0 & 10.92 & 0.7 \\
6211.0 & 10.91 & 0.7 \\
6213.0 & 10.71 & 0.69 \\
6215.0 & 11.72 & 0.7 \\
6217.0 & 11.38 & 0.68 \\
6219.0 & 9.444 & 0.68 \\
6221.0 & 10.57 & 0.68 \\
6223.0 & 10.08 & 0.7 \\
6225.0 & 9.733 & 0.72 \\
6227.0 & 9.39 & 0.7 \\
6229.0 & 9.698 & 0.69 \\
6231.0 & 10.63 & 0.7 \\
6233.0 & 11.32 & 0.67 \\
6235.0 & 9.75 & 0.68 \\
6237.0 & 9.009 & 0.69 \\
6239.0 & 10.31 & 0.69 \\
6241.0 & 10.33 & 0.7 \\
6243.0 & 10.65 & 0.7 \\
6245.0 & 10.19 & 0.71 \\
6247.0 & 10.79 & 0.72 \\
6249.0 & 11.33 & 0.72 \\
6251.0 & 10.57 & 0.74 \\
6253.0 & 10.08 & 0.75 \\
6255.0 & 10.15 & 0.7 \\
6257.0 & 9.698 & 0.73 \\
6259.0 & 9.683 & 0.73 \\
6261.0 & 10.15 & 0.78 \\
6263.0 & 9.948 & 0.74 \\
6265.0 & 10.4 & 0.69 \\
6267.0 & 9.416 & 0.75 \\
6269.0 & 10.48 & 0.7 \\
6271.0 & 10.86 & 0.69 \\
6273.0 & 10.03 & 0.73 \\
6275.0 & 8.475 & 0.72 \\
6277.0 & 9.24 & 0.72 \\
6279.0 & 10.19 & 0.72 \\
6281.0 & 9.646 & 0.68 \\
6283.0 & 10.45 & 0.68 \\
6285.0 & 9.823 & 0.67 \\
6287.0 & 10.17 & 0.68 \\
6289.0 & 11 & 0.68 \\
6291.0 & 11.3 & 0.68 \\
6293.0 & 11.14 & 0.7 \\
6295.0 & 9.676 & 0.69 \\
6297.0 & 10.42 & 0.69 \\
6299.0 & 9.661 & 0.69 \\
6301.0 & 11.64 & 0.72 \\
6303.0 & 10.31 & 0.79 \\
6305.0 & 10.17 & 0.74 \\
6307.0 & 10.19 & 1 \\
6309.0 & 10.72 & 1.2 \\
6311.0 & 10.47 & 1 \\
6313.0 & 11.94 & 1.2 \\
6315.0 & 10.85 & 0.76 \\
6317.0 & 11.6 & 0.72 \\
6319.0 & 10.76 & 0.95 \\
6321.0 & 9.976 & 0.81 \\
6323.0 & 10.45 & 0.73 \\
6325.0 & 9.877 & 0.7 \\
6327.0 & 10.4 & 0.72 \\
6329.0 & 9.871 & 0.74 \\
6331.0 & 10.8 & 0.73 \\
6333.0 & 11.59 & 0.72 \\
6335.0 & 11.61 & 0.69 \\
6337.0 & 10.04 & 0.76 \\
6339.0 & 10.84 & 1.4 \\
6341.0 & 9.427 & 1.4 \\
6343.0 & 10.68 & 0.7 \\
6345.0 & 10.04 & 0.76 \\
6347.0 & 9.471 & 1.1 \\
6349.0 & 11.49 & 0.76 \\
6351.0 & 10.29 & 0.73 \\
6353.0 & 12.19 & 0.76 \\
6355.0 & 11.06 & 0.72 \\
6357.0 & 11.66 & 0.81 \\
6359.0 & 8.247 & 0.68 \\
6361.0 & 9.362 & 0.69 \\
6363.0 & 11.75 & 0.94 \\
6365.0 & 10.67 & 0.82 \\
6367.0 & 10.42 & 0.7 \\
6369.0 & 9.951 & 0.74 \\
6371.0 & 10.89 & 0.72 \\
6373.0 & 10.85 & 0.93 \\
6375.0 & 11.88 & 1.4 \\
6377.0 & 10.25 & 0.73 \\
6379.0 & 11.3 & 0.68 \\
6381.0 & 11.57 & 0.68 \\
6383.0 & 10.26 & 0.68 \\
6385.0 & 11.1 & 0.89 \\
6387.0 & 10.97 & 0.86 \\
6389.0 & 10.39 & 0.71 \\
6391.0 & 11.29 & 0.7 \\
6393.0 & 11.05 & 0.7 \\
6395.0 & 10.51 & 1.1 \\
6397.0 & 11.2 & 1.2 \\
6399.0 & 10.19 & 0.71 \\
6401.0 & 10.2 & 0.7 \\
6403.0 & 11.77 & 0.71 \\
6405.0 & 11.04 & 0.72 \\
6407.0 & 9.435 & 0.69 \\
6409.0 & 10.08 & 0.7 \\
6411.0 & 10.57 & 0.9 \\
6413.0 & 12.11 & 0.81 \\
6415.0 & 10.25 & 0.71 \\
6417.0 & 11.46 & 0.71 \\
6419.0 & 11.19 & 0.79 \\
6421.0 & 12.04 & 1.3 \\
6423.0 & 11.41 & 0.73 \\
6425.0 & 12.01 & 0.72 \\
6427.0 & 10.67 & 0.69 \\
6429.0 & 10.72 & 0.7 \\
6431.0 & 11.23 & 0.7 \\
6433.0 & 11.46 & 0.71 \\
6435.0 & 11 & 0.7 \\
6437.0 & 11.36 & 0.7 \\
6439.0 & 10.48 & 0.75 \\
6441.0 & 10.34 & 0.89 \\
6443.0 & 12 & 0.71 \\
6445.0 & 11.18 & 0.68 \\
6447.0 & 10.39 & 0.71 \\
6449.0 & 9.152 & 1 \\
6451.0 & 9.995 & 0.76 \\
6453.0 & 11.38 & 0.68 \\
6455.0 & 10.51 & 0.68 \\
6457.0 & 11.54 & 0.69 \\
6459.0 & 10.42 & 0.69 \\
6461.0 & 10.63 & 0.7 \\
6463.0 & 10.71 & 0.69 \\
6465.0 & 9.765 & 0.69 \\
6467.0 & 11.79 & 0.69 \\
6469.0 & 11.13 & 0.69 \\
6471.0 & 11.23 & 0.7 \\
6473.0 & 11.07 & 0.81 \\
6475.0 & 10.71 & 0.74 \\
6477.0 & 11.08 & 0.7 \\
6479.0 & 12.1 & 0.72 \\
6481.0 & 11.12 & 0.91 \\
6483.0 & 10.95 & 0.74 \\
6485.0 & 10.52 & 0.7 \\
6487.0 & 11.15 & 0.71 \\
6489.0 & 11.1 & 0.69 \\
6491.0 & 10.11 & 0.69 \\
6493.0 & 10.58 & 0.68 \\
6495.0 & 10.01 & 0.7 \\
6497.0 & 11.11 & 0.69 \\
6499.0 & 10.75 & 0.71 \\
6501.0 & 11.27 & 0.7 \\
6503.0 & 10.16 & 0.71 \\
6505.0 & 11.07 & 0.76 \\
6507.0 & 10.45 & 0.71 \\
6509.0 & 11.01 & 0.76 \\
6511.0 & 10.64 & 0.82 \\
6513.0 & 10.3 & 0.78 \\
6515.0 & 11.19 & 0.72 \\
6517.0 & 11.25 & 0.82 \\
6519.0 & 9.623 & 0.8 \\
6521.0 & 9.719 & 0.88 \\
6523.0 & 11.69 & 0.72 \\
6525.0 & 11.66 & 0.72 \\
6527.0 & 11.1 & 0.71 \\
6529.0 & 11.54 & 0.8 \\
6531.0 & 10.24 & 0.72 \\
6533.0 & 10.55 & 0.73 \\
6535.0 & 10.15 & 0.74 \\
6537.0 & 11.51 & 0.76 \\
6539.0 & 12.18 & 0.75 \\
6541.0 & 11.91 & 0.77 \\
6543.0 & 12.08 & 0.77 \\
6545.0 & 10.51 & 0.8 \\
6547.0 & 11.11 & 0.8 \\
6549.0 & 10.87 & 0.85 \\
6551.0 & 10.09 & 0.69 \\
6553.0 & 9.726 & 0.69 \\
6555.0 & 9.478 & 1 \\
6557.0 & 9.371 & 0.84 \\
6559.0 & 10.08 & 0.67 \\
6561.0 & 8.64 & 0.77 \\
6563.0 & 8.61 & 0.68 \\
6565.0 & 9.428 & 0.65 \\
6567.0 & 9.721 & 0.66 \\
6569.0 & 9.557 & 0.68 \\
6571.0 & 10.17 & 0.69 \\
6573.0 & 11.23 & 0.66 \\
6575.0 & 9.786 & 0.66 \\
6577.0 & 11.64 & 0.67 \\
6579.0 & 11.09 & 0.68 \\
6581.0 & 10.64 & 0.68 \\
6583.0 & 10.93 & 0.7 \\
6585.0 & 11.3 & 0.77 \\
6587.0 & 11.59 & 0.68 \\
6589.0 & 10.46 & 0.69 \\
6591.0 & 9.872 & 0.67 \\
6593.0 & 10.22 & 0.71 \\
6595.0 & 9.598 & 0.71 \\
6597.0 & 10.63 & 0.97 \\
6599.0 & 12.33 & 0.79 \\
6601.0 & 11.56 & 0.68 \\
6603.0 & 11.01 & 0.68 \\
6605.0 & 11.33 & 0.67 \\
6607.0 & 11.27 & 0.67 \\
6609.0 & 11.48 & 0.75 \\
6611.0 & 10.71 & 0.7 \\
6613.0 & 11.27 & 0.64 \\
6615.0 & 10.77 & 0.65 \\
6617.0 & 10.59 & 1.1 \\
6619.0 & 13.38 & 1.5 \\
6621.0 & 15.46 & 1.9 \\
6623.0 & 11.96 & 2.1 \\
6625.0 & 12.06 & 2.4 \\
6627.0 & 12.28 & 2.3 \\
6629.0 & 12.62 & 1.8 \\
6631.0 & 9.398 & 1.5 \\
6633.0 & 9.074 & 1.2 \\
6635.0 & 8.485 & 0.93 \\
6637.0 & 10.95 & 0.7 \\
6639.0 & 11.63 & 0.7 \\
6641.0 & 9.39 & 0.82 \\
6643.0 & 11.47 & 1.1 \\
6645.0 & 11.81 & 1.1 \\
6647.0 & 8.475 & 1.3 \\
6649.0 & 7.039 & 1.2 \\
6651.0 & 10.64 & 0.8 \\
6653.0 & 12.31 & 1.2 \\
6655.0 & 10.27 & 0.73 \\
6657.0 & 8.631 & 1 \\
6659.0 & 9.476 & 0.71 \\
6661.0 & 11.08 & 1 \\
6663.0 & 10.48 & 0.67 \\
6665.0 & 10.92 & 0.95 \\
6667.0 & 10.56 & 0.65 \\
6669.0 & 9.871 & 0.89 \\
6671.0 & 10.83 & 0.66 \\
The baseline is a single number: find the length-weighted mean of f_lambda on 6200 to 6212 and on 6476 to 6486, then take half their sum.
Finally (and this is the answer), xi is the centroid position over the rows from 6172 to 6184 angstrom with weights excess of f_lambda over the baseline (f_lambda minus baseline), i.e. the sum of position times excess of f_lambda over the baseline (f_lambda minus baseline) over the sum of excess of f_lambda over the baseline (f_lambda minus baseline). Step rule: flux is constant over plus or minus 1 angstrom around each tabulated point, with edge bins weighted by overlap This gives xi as 6177.7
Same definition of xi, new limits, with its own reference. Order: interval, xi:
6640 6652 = 6647.5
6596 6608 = 6601.9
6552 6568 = 6560.3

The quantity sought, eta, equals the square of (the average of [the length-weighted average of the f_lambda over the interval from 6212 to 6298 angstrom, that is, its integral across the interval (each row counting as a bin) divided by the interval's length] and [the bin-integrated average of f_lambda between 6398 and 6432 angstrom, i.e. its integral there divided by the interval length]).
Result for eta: 112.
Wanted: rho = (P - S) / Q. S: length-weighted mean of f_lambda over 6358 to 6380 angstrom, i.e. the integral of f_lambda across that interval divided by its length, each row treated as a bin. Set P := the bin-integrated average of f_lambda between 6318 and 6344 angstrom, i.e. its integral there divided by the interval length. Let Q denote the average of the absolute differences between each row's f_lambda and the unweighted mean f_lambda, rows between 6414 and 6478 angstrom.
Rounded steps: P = 10.5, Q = 0.53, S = 10.5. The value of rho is -0.04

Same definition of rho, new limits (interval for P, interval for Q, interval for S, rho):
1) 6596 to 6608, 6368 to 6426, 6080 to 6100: 0.85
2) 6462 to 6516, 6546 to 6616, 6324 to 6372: 0.43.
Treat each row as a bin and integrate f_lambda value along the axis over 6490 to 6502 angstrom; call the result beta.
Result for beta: 128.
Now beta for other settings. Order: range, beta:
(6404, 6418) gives 150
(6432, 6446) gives 156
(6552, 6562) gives 95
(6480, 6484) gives 44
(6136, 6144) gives 90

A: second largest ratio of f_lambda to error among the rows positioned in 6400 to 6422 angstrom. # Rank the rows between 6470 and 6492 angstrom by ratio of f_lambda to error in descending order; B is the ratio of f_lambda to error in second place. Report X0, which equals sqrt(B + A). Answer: 5.68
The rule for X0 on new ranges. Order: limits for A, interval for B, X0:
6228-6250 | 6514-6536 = 5.65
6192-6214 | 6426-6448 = 5.70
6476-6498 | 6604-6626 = 5.75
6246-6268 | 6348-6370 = 5.52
